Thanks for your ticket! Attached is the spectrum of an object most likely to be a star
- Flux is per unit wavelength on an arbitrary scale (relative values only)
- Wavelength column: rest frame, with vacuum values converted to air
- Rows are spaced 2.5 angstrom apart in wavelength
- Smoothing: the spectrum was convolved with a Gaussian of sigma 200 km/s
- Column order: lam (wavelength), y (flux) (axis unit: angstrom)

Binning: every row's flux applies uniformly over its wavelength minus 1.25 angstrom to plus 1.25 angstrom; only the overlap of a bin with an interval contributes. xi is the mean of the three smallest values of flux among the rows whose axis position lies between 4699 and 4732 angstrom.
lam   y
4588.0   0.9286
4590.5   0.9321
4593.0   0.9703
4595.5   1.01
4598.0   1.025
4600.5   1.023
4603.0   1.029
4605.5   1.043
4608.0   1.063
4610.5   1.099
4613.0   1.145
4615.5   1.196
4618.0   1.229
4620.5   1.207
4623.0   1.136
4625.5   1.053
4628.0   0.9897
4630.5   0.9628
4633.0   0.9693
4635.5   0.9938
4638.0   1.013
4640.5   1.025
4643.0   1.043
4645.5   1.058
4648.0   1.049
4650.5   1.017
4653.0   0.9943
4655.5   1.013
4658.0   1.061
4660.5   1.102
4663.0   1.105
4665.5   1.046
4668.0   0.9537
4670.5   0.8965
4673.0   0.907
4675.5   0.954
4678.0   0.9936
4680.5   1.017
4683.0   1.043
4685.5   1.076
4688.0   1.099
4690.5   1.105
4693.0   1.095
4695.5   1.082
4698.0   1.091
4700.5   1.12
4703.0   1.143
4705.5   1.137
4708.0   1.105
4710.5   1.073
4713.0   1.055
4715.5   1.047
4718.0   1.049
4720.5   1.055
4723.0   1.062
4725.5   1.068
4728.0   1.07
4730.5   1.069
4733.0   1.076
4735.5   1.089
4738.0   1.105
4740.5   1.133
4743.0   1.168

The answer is 1.05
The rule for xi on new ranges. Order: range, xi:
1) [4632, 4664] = 0.99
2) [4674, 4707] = 0.99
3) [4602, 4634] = 0.97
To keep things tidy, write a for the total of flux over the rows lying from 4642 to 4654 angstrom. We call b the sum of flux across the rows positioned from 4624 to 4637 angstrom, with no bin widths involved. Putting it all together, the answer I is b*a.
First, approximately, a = 5.16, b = 4.97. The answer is 25.6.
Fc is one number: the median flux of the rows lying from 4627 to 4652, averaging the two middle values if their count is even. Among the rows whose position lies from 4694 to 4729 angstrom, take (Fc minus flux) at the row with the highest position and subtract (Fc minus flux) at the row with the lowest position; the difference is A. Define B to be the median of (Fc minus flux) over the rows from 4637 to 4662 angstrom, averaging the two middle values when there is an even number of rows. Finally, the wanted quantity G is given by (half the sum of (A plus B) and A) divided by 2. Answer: 0.00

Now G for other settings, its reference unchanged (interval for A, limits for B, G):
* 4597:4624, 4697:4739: -0.07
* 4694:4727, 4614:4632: -0.02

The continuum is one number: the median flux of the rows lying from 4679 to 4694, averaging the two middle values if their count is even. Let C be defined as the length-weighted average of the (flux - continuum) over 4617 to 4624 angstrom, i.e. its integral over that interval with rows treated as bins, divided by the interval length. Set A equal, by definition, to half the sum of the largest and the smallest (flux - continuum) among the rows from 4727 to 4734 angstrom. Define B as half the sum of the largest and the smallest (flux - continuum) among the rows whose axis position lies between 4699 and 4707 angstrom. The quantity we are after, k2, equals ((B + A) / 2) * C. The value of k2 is 0.0017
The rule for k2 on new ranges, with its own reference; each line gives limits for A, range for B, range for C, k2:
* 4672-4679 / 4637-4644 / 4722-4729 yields 0.0018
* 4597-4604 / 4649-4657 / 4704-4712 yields -0.0013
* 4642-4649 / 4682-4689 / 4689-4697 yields -0.0002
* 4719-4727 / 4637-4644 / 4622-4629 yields 0.0011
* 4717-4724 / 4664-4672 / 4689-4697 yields -0.0006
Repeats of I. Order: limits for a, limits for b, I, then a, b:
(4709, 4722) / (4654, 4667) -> 28.1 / 5.28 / 5.33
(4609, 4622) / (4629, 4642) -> 29.2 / 5.88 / 4.96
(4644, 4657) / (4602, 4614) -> 27.6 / 5.13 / 5.38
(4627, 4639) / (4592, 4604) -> 24.9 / 4.93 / 5.06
